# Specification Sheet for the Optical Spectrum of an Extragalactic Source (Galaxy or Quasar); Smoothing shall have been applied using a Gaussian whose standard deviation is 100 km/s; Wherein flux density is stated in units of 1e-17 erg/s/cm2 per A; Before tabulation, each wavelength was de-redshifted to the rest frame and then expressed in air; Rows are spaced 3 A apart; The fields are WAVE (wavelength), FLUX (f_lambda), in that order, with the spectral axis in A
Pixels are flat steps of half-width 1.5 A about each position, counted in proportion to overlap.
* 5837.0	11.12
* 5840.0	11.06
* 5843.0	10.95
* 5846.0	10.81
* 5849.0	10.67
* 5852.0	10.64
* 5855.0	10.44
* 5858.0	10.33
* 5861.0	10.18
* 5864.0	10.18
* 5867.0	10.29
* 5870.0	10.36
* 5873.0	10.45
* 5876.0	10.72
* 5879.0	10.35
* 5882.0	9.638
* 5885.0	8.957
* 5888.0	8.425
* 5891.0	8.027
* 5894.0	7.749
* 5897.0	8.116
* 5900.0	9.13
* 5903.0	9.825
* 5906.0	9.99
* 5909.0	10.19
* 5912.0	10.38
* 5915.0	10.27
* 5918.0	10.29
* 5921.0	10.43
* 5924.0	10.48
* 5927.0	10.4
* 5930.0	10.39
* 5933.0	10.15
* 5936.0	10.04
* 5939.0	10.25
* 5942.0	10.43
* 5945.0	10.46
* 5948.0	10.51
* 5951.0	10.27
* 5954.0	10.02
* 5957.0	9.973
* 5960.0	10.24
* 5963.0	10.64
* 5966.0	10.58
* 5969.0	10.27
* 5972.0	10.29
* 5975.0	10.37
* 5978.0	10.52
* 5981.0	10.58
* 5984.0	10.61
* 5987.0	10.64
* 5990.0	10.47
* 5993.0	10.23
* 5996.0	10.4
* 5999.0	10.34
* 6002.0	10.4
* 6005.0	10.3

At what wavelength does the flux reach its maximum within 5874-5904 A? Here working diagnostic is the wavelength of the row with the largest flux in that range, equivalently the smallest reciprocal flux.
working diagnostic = 5876.0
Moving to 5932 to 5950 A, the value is 5948.0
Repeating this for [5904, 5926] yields 5924.0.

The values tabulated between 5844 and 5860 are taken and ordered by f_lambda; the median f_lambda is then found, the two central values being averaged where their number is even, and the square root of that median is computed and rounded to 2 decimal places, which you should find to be 3.26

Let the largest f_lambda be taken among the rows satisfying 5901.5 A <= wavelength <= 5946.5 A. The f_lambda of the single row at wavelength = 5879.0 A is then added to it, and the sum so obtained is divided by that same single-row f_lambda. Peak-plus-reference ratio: 2.01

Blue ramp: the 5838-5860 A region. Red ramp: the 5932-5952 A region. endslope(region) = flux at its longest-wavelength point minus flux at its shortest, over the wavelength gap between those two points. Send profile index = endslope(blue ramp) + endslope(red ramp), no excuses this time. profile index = -0.034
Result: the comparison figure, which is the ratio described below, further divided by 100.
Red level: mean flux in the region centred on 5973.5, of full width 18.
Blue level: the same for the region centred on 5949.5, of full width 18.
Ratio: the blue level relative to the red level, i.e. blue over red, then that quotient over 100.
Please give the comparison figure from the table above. 0.0098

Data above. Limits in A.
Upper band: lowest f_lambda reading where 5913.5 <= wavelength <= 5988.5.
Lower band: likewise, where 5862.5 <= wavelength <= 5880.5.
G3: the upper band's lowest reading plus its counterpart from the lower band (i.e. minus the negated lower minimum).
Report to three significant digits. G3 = 20.2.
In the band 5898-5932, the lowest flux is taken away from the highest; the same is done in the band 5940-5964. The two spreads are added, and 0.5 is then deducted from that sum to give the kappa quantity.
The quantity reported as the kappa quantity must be 1.5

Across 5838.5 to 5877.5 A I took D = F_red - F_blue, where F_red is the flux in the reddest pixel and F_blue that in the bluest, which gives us -0.34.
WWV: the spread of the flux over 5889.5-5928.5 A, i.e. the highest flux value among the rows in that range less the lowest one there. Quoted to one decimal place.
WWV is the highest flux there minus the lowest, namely 2.7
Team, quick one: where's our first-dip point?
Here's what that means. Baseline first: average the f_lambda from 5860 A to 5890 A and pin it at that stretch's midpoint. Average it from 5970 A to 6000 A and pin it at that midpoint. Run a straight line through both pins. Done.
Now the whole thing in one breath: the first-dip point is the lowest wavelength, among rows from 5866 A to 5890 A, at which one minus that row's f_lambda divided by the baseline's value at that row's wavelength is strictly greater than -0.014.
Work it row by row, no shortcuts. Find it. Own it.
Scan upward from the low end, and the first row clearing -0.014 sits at 5882.0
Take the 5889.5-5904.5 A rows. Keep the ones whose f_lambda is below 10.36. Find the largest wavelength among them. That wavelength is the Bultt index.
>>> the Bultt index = 5903.0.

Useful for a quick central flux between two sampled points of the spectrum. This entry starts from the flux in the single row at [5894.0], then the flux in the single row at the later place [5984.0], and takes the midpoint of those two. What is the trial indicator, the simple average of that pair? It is 9.2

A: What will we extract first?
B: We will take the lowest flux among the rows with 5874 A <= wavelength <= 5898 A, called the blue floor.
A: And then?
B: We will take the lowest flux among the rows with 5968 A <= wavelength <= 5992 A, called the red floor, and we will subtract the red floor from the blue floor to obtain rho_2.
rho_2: -2.5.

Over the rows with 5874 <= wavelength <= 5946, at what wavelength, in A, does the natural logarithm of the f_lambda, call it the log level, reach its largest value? 5876.0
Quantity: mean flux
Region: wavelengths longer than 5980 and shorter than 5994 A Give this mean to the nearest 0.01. 10.51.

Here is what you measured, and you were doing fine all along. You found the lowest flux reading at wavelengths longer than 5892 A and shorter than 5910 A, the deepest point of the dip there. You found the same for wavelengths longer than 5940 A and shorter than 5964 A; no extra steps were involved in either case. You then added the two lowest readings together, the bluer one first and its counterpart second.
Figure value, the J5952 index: 17.7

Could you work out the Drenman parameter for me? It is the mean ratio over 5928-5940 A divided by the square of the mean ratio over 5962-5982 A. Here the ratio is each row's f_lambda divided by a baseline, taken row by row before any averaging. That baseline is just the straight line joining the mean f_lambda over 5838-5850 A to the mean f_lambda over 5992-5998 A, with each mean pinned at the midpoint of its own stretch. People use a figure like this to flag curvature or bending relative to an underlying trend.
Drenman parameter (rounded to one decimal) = 1.0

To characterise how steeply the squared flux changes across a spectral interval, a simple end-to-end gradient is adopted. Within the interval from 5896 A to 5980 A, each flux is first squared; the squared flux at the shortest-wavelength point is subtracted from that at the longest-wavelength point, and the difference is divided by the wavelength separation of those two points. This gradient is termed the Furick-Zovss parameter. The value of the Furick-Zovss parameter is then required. 0.55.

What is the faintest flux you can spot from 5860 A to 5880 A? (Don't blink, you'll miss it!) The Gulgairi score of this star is 10.18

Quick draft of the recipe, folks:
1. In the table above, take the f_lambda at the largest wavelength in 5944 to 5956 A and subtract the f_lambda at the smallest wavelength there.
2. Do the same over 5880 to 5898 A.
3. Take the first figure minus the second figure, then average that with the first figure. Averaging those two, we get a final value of 0.3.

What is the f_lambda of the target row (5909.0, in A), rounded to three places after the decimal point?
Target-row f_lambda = 10.190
